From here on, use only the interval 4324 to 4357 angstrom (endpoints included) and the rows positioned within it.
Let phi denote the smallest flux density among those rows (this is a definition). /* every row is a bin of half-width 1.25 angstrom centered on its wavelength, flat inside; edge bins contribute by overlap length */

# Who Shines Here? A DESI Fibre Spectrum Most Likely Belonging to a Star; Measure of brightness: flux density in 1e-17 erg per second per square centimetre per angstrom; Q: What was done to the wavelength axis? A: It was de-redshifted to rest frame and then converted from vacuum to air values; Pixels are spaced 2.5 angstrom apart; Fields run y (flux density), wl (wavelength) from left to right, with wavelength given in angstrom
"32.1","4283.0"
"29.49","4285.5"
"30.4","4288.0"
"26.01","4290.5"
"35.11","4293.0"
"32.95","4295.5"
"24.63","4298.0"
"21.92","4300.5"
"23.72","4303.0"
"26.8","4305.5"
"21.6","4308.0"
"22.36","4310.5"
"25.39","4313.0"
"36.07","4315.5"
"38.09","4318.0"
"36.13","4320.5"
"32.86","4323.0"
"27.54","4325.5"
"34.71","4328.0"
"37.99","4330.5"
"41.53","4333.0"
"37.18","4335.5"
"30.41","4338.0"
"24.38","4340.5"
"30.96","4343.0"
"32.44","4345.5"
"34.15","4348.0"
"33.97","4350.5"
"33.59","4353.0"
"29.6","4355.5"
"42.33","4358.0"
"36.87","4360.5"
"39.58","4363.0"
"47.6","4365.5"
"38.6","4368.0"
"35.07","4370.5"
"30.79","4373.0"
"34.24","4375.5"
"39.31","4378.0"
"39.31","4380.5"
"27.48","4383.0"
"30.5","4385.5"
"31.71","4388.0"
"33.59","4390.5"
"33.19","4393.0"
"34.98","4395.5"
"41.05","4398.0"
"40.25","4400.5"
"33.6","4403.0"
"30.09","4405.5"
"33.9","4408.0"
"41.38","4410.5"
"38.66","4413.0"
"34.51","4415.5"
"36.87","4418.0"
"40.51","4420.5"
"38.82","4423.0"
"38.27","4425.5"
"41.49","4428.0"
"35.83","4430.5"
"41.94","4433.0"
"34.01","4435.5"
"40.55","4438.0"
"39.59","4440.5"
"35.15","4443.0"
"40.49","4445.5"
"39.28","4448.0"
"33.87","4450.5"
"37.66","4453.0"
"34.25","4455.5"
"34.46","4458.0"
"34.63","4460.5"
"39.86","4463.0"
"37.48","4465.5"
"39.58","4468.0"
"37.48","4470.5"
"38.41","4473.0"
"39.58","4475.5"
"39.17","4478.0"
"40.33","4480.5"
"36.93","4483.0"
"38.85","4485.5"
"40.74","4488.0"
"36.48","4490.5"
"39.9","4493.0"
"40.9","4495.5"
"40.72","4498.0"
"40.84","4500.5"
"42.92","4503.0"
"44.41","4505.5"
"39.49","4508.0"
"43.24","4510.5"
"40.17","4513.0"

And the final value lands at 24.38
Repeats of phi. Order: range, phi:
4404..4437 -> 30.09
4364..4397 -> 27.48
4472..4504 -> 36.48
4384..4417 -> 30.09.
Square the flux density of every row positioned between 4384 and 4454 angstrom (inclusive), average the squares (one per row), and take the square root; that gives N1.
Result 37.0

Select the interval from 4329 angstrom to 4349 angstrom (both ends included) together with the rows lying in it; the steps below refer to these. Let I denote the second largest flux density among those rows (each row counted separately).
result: 37.99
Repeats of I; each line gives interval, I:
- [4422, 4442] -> 41.49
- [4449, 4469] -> 39.58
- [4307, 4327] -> 36.13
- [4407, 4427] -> 40.51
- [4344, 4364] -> 39.58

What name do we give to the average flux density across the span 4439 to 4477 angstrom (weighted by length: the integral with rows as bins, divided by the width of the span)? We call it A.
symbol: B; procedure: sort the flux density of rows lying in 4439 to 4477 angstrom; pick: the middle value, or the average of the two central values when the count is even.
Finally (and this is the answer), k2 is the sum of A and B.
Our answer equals 75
